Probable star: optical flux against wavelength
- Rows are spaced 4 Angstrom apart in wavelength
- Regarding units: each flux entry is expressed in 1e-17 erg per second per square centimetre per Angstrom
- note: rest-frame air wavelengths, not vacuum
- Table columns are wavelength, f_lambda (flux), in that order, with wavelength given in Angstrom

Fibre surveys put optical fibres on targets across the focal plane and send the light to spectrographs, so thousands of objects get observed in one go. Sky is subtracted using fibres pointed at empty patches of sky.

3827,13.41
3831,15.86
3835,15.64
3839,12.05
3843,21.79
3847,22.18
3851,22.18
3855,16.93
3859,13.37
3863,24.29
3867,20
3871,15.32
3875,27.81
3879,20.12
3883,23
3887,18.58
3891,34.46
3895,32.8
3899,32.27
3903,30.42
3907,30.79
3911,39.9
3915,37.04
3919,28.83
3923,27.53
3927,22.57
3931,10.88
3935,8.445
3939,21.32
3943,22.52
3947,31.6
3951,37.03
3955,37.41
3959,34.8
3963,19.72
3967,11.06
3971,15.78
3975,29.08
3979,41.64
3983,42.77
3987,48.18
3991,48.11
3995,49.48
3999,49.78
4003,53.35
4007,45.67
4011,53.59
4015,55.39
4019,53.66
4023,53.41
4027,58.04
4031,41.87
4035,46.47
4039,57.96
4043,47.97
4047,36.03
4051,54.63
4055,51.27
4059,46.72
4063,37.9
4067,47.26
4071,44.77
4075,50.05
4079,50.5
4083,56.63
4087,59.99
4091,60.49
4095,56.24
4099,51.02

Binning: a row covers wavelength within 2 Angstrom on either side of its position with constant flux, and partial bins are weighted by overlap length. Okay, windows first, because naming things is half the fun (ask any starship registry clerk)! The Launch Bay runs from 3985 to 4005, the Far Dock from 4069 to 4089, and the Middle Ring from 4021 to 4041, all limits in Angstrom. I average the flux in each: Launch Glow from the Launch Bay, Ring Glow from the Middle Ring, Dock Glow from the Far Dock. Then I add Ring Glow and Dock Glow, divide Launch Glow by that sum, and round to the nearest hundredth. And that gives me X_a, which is 0.48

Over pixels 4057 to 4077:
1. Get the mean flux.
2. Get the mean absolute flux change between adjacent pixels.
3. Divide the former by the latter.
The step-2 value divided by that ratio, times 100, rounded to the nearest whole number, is 93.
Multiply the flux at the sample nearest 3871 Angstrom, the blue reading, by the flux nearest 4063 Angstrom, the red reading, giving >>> 581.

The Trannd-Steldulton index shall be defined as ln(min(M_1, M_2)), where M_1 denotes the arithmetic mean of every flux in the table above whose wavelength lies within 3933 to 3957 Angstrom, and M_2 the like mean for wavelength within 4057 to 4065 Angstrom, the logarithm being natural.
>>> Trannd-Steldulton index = 3.3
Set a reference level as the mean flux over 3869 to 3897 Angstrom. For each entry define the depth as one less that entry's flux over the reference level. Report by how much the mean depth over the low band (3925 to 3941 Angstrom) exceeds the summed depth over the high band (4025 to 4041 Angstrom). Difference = 4.7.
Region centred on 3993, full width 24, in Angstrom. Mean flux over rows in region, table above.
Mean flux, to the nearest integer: 49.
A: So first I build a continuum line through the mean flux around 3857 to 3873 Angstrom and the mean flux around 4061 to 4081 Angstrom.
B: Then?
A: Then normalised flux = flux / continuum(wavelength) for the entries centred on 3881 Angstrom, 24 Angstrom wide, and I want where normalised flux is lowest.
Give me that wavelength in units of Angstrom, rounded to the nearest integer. 3871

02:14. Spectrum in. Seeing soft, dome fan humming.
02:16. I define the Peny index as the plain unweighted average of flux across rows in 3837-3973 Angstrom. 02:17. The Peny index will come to 24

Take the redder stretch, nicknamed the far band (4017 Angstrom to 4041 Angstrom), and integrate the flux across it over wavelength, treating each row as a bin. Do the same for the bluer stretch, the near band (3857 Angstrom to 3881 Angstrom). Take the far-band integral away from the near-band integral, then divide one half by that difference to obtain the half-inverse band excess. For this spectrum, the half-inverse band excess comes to -0.0007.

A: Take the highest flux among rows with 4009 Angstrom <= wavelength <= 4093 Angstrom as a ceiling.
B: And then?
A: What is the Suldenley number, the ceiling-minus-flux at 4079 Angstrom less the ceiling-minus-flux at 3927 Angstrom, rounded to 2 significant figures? -28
